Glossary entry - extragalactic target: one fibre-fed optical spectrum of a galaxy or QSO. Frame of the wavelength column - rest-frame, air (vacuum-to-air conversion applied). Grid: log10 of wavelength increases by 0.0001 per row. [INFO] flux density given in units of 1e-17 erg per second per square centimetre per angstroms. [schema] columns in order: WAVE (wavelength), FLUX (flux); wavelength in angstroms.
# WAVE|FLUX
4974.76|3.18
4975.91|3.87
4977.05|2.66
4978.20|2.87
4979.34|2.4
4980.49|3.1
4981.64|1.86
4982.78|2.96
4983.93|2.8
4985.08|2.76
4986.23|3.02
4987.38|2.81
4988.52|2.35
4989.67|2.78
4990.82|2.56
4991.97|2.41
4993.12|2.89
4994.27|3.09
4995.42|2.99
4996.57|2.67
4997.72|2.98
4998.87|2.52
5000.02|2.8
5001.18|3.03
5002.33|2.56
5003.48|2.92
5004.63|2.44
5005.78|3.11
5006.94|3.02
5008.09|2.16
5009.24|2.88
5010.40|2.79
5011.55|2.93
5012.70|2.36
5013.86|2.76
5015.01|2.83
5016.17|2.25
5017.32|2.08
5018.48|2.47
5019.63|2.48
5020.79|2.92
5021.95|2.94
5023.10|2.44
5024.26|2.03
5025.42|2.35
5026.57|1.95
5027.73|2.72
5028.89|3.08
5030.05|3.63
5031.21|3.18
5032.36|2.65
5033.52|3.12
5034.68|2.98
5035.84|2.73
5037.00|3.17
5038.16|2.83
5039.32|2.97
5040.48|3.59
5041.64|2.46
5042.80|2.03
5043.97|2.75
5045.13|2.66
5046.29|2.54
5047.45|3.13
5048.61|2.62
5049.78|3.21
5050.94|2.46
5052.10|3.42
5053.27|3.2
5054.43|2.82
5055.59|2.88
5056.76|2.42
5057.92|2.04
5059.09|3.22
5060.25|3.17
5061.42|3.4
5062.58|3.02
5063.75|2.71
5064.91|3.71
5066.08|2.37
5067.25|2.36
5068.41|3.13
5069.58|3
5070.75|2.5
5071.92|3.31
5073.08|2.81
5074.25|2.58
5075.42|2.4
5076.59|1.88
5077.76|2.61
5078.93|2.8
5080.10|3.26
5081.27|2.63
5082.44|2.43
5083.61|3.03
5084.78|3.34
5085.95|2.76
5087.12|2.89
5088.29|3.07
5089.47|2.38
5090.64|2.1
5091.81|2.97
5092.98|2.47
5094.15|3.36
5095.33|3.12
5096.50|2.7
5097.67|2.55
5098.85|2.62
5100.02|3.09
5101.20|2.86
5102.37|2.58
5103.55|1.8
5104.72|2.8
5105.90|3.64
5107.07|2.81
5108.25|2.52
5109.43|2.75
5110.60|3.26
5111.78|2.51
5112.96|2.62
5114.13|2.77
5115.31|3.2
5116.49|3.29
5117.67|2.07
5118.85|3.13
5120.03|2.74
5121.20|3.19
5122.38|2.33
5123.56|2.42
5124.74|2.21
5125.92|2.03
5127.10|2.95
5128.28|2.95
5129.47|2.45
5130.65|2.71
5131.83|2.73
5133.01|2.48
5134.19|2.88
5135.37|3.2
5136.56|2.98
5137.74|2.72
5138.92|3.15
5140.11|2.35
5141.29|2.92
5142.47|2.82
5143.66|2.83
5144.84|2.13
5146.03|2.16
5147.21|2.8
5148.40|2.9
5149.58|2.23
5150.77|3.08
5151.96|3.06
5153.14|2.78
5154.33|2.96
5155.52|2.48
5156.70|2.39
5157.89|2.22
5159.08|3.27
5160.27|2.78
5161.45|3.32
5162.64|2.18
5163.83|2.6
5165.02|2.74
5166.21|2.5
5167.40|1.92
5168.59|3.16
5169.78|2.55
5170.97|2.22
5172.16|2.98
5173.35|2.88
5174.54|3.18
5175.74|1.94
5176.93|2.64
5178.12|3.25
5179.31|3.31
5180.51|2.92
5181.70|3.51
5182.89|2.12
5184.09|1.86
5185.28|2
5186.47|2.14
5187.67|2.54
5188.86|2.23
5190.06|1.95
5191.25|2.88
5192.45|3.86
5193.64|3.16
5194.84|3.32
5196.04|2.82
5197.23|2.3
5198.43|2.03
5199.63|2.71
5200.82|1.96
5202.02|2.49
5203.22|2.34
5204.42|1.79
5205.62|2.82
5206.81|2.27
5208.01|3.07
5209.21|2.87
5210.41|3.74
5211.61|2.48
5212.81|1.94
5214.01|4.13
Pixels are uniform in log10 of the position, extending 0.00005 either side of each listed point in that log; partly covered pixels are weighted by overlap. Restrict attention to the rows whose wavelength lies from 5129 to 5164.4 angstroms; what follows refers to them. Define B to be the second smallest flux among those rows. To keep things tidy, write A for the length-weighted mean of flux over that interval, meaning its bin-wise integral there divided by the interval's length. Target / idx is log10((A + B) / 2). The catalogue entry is 0.39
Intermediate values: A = 2.72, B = 2.16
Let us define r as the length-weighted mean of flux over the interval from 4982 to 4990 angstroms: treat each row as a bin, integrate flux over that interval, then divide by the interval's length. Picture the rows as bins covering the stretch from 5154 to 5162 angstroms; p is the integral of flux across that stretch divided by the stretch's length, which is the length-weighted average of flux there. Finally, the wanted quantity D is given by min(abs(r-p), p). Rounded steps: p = 2.77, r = 2.76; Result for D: 0.01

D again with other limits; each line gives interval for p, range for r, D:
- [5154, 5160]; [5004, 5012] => 0.10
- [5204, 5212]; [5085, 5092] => 0.04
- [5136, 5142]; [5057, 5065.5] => 0.19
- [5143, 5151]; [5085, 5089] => 0.36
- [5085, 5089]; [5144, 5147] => 0.64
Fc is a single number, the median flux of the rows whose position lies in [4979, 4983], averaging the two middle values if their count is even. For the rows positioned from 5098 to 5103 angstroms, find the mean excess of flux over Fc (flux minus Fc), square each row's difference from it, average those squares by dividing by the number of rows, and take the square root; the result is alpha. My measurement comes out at 0.20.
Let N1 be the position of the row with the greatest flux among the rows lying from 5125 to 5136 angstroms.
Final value 5135.37 angstroms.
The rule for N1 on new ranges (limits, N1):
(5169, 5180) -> 5179.31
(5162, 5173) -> 5168.59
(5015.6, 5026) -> 5021.95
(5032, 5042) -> 5040.48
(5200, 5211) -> 5210.41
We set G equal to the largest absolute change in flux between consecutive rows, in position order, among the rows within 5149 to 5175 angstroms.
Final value 1.2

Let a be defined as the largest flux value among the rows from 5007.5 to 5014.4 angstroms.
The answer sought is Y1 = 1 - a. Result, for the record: -1.93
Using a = 2.93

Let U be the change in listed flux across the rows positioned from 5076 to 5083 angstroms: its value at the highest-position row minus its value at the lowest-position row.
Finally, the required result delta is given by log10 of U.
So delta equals -0.3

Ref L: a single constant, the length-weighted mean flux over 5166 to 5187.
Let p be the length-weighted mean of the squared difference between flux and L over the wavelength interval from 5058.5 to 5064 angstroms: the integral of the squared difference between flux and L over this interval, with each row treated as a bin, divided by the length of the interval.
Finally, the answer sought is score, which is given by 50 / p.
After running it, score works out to 164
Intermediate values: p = 0.31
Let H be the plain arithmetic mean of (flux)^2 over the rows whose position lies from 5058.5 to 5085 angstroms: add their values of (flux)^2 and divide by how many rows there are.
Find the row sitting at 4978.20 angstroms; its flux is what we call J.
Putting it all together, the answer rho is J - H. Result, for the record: -5.5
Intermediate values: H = 8.3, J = 2.87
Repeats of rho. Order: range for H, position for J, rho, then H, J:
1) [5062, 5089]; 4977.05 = -5.4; 8.0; 2.66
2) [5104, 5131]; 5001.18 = -4.7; 7.7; 3.03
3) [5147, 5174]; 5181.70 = -3.9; 7.4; 3.51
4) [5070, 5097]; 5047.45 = -4.6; 7.7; 3.13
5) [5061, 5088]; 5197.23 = -5.8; 8.1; 2.3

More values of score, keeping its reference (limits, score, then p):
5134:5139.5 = 290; 0.17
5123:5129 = 328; 0.15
